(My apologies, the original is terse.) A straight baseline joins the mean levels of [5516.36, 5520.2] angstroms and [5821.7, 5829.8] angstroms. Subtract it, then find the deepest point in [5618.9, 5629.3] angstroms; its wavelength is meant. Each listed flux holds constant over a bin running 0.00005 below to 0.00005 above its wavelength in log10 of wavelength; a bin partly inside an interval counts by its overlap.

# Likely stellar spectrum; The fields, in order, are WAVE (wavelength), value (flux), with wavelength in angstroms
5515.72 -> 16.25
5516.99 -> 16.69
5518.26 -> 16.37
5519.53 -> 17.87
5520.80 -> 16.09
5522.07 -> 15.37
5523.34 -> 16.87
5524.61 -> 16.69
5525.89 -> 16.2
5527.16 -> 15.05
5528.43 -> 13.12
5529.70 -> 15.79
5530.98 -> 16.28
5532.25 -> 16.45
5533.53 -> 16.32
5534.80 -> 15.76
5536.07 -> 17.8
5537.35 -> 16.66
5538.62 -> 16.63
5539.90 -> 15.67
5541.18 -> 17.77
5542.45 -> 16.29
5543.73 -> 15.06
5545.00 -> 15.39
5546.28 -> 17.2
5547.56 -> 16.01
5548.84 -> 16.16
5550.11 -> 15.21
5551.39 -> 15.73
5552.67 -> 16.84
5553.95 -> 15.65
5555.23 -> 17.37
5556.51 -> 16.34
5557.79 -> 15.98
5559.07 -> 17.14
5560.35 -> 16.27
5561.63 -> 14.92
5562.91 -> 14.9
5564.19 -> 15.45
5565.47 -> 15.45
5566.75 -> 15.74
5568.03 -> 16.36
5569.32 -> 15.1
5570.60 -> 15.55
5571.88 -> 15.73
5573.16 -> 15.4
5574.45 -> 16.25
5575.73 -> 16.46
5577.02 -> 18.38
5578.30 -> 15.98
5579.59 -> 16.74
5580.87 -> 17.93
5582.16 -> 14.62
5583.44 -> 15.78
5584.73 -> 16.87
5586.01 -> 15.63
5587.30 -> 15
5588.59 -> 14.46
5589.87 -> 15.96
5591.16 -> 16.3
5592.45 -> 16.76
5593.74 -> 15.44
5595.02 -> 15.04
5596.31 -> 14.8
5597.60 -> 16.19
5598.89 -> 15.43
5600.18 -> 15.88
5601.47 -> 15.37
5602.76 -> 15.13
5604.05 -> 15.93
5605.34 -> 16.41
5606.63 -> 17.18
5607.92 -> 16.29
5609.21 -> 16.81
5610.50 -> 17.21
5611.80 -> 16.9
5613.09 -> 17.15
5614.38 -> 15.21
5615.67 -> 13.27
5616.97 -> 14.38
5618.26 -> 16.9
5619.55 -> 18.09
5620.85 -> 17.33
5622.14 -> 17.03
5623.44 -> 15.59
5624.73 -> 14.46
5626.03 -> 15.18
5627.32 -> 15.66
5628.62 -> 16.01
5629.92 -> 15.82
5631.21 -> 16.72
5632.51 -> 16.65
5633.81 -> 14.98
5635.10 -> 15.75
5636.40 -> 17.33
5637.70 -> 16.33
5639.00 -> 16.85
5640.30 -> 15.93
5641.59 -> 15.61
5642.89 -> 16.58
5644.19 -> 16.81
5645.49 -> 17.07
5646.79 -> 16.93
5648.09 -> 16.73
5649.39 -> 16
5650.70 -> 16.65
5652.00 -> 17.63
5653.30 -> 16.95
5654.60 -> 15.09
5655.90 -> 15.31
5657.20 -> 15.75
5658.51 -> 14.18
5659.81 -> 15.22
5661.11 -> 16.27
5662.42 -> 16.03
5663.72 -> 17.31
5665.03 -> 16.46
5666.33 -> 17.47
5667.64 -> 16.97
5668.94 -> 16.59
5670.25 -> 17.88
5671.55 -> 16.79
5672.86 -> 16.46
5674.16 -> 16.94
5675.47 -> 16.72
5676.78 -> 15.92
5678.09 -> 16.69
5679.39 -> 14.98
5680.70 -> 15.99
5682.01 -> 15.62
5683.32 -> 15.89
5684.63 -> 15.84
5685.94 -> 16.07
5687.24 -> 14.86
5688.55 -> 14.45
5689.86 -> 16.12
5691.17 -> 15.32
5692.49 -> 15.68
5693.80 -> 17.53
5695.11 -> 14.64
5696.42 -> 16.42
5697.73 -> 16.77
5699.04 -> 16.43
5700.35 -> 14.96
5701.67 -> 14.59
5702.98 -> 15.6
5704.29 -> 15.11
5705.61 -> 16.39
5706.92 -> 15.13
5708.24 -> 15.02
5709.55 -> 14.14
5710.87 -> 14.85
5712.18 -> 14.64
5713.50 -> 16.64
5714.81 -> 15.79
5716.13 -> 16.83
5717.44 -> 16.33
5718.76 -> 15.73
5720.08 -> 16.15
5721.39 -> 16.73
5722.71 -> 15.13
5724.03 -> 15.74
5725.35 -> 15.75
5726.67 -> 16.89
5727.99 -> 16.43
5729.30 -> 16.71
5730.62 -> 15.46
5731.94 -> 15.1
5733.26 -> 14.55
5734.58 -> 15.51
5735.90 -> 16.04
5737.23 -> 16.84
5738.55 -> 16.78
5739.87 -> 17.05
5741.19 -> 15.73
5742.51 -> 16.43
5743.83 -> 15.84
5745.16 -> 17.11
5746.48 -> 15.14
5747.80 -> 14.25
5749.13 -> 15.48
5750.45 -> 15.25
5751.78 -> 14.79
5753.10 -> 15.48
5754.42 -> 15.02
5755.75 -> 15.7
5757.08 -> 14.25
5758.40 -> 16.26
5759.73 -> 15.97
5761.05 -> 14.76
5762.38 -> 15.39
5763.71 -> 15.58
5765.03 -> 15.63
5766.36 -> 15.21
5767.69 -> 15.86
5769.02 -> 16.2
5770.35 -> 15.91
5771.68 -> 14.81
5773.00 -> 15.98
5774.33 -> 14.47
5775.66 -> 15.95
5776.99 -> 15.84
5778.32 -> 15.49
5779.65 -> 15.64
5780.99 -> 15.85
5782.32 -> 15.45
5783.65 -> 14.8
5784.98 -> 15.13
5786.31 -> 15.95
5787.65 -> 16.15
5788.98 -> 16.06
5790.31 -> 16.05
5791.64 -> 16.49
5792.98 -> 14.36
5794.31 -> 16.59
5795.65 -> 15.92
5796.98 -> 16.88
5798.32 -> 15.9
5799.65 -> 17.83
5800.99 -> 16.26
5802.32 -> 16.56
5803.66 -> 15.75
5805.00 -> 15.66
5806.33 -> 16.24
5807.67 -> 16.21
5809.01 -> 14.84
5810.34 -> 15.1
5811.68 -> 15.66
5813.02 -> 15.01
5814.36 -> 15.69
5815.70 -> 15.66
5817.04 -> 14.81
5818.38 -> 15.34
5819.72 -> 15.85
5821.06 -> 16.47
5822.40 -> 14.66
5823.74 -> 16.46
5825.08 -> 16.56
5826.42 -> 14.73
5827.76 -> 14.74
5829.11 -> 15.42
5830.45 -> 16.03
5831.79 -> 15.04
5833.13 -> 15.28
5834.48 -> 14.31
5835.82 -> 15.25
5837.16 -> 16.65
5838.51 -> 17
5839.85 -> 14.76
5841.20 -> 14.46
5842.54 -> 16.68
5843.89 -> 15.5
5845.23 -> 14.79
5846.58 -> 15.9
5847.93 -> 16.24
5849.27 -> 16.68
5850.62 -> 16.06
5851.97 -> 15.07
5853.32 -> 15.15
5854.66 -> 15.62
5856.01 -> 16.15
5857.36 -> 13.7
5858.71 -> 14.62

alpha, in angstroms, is 5624.73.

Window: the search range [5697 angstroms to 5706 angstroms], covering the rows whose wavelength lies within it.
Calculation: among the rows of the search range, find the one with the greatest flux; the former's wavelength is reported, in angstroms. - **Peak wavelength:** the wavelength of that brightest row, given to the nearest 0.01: 5697.73 angstroms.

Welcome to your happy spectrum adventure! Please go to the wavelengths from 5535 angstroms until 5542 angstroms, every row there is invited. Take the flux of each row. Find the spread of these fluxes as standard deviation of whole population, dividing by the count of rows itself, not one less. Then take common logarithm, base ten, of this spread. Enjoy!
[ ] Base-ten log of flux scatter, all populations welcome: -0.10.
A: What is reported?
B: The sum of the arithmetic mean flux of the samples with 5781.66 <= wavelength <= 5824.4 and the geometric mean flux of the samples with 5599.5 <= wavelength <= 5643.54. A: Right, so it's 31.9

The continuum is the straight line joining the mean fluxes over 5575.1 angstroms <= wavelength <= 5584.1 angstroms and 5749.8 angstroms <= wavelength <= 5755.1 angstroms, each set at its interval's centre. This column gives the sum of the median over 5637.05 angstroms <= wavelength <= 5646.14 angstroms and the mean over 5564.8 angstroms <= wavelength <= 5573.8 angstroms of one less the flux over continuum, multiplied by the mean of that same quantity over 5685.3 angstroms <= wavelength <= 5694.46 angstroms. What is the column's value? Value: 0.000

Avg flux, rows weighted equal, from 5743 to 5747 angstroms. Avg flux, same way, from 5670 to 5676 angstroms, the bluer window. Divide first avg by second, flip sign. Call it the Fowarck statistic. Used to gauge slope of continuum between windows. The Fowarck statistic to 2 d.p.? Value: -0.95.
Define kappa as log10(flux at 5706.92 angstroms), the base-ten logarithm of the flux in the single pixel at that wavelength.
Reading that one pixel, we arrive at 1.18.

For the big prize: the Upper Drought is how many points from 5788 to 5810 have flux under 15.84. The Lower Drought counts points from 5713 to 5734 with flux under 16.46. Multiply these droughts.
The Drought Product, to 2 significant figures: 44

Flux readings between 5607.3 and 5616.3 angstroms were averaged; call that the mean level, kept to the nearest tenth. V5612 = 16.1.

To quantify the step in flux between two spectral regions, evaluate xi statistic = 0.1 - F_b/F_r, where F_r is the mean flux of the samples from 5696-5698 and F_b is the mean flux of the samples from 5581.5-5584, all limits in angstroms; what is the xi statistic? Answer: -0.816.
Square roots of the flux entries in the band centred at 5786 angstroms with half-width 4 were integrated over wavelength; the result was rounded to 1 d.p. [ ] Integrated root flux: 31.6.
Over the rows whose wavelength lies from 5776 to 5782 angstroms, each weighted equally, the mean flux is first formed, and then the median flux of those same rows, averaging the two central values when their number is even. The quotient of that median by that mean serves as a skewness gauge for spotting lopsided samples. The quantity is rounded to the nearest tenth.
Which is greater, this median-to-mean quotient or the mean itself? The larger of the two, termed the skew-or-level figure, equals 15.7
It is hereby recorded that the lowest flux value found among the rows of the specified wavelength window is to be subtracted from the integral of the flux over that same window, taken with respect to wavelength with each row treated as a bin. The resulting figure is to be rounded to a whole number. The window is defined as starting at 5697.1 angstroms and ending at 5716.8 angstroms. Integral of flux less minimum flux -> 292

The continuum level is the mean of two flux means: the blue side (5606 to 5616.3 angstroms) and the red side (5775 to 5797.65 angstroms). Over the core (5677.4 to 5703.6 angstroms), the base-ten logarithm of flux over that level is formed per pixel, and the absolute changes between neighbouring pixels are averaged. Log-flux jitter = 0.026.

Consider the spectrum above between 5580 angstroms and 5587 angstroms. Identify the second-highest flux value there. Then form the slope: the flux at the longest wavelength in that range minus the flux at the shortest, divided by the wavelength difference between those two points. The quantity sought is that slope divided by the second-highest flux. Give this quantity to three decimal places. -0.027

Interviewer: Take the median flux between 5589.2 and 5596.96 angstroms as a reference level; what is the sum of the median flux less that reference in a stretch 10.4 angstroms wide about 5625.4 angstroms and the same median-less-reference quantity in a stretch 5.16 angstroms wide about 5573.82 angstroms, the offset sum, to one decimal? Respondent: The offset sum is 0.3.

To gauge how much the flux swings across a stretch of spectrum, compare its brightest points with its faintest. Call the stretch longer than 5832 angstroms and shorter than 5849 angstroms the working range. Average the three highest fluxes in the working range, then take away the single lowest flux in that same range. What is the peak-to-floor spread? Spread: 2.47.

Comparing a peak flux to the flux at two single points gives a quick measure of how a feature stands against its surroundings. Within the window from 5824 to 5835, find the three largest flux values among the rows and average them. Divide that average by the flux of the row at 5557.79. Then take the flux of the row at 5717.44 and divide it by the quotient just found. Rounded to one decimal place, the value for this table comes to 16.3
